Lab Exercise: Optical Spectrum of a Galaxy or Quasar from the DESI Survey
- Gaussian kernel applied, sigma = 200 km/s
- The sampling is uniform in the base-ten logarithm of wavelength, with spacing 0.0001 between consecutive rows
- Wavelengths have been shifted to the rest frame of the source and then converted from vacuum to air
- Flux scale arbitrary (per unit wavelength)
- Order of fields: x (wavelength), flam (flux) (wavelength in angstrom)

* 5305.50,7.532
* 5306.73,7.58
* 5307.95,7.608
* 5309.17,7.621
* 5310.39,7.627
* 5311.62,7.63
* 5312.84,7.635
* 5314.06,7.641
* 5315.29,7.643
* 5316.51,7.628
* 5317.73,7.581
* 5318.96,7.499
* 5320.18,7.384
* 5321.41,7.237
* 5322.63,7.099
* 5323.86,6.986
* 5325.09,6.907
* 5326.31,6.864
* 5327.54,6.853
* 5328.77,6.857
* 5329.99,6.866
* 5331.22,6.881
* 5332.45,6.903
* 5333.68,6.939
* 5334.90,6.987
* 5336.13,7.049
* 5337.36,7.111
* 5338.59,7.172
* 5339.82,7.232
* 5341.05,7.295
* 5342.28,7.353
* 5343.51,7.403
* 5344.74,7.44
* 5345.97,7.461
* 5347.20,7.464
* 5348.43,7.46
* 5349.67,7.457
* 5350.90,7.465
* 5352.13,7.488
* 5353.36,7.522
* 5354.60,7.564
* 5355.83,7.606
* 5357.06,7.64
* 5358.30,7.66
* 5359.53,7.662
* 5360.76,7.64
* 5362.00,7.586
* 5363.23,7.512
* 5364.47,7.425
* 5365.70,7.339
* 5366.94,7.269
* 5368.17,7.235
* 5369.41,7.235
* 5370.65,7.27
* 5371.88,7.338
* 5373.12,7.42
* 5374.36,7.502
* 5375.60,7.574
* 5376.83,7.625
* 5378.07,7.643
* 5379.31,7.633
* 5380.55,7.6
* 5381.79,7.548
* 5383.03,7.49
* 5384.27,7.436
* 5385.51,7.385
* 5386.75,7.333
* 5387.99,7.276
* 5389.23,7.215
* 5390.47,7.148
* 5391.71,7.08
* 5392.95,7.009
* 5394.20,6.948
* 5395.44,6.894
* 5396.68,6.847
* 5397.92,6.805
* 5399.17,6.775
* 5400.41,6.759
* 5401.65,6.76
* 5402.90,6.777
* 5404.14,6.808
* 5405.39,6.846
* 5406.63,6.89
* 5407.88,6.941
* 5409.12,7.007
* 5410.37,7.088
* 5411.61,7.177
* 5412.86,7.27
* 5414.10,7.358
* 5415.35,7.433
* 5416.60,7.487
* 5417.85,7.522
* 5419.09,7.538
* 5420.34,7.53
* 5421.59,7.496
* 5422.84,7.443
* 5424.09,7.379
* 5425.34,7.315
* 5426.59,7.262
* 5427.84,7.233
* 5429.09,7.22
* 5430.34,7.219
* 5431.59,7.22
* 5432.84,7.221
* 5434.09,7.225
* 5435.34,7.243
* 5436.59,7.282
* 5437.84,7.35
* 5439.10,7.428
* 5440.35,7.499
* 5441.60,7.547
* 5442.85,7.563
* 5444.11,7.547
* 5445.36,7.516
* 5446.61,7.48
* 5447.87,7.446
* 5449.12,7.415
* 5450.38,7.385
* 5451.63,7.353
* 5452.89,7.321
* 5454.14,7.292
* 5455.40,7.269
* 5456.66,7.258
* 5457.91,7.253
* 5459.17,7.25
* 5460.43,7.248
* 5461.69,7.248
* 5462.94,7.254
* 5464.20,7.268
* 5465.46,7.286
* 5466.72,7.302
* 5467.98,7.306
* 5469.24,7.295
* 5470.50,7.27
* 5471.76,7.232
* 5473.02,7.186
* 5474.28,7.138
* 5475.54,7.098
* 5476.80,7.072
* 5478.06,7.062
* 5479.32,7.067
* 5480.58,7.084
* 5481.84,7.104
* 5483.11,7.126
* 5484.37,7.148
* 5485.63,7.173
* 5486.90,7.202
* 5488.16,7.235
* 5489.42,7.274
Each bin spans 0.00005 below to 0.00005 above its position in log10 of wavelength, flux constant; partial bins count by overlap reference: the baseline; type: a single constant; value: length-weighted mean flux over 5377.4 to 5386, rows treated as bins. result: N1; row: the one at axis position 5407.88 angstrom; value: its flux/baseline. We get 0.92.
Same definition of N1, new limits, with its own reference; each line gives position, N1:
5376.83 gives 1.01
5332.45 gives 0.92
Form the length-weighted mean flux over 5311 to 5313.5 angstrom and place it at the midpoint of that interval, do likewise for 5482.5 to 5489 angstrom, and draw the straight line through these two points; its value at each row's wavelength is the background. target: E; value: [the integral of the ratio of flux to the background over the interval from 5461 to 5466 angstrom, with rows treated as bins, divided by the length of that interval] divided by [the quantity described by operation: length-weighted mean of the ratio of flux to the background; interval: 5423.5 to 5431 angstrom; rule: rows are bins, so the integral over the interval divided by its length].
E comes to 1.01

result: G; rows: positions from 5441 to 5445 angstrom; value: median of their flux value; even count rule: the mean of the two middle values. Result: 7.55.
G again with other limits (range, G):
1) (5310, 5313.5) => 7.63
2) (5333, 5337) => 6.99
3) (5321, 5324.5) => 7.10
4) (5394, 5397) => 6.89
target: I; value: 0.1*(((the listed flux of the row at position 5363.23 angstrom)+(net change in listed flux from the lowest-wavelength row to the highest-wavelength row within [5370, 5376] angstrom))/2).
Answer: 0.391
